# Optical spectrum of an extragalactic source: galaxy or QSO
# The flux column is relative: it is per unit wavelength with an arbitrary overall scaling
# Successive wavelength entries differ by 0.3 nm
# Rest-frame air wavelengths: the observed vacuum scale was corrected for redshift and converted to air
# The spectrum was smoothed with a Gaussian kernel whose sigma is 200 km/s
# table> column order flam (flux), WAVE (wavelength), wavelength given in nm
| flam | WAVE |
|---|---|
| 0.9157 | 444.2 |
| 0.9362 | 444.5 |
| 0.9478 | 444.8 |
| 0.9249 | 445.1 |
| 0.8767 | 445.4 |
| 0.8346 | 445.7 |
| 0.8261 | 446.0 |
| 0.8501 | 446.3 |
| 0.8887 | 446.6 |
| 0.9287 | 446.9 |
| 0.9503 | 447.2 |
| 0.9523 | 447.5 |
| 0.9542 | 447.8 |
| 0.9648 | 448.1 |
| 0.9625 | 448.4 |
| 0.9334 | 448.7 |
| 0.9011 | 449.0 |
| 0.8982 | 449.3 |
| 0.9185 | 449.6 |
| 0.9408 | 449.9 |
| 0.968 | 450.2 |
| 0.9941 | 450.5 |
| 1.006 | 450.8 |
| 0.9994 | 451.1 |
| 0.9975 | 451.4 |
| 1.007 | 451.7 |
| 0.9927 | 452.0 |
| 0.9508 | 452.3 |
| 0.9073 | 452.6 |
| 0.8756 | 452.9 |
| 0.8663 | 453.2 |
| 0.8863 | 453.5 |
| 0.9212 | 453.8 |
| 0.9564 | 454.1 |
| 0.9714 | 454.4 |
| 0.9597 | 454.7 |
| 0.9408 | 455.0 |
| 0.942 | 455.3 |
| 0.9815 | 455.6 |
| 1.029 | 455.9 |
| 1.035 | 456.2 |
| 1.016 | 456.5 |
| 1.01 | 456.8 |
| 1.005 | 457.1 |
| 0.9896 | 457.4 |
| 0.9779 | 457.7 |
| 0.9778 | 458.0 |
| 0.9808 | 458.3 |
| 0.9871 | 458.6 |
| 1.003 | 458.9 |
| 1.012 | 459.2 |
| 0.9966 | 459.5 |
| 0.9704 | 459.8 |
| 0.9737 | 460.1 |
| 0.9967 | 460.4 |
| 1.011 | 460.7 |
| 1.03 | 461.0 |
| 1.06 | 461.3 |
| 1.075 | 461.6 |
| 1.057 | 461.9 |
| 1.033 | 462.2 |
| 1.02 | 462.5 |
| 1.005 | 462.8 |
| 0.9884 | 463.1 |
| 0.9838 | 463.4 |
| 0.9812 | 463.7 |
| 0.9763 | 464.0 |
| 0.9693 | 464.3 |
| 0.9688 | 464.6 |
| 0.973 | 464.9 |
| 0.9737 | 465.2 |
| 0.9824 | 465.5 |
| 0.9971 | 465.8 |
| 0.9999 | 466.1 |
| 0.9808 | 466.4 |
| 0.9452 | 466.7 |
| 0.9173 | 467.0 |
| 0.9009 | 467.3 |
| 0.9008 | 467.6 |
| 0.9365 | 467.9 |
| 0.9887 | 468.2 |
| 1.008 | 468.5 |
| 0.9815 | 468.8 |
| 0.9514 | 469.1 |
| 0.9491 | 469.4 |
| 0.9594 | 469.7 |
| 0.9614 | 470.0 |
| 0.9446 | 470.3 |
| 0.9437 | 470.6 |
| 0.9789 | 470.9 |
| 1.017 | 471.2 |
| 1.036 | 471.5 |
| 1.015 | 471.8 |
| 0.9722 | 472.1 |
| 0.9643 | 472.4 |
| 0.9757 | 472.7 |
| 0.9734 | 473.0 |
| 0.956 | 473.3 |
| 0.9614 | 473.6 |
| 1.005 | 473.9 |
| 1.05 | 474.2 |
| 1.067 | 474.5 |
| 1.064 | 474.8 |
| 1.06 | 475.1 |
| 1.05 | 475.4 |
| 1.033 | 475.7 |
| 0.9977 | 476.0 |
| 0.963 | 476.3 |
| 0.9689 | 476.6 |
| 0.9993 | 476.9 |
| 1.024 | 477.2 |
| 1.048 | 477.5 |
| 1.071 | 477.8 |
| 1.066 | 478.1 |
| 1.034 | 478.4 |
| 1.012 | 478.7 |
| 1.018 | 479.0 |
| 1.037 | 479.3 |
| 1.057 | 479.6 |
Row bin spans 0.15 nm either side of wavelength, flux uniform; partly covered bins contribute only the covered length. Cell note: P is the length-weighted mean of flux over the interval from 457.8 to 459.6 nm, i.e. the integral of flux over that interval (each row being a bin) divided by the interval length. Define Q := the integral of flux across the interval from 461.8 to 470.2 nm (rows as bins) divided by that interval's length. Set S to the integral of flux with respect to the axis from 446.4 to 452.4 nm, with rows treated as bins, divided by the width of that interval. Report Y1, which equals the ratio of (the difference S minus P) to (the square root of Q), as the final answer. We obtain -0.04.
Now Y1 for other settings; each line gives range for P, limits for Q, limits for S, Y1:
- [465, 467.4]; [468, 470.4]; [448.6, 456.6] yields -0.01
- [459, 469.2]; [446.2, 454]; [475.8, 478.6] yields 0.03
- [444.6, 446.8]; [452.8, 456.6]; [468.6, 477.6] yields 0.12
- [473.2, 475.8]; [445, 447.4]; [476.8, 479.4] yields 0.01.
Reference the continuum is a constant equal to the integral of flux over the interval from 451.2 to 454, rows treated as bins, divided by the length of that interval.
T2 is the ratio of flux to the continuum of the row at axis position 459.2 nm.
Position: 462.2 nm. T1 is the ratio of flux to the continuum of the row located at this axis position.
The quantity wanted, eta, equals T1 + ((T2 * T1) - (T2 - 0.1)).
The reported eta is 1.32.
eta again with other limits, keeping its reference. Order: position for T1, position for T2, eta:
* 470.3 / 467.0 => 1.12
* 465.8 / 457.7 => 1.23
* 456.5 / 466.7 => 1.27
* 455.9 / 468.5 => 1.31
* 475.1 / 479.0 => 1.38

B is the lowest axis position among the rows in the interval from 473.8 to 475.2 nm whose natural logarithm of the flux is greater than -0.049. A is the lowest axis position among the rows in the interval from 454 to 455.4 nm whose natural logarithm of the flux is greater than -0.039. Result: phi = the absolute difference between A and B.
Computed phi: 19.50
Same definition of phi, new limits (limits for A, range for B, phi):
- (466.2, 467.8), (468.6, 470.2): 2.40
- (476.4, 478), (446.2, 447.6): 29.10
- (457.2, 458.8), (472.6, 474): 15.30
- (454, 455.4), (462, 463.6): 7.80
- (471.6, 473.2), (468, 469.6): 3.60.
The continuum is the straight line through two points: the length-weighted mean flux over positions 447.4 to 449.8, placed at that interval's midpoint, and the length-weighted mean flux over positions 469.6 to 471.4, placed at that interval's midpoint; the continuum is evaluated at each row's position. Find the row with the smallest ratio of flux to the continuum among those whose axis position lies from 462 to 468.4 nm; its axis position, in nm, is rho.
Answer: 467.6 nm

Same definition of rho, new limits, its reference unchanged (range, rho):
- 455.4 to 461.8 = 459.8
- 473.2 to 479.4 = 473.3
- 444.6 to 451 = 446.0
